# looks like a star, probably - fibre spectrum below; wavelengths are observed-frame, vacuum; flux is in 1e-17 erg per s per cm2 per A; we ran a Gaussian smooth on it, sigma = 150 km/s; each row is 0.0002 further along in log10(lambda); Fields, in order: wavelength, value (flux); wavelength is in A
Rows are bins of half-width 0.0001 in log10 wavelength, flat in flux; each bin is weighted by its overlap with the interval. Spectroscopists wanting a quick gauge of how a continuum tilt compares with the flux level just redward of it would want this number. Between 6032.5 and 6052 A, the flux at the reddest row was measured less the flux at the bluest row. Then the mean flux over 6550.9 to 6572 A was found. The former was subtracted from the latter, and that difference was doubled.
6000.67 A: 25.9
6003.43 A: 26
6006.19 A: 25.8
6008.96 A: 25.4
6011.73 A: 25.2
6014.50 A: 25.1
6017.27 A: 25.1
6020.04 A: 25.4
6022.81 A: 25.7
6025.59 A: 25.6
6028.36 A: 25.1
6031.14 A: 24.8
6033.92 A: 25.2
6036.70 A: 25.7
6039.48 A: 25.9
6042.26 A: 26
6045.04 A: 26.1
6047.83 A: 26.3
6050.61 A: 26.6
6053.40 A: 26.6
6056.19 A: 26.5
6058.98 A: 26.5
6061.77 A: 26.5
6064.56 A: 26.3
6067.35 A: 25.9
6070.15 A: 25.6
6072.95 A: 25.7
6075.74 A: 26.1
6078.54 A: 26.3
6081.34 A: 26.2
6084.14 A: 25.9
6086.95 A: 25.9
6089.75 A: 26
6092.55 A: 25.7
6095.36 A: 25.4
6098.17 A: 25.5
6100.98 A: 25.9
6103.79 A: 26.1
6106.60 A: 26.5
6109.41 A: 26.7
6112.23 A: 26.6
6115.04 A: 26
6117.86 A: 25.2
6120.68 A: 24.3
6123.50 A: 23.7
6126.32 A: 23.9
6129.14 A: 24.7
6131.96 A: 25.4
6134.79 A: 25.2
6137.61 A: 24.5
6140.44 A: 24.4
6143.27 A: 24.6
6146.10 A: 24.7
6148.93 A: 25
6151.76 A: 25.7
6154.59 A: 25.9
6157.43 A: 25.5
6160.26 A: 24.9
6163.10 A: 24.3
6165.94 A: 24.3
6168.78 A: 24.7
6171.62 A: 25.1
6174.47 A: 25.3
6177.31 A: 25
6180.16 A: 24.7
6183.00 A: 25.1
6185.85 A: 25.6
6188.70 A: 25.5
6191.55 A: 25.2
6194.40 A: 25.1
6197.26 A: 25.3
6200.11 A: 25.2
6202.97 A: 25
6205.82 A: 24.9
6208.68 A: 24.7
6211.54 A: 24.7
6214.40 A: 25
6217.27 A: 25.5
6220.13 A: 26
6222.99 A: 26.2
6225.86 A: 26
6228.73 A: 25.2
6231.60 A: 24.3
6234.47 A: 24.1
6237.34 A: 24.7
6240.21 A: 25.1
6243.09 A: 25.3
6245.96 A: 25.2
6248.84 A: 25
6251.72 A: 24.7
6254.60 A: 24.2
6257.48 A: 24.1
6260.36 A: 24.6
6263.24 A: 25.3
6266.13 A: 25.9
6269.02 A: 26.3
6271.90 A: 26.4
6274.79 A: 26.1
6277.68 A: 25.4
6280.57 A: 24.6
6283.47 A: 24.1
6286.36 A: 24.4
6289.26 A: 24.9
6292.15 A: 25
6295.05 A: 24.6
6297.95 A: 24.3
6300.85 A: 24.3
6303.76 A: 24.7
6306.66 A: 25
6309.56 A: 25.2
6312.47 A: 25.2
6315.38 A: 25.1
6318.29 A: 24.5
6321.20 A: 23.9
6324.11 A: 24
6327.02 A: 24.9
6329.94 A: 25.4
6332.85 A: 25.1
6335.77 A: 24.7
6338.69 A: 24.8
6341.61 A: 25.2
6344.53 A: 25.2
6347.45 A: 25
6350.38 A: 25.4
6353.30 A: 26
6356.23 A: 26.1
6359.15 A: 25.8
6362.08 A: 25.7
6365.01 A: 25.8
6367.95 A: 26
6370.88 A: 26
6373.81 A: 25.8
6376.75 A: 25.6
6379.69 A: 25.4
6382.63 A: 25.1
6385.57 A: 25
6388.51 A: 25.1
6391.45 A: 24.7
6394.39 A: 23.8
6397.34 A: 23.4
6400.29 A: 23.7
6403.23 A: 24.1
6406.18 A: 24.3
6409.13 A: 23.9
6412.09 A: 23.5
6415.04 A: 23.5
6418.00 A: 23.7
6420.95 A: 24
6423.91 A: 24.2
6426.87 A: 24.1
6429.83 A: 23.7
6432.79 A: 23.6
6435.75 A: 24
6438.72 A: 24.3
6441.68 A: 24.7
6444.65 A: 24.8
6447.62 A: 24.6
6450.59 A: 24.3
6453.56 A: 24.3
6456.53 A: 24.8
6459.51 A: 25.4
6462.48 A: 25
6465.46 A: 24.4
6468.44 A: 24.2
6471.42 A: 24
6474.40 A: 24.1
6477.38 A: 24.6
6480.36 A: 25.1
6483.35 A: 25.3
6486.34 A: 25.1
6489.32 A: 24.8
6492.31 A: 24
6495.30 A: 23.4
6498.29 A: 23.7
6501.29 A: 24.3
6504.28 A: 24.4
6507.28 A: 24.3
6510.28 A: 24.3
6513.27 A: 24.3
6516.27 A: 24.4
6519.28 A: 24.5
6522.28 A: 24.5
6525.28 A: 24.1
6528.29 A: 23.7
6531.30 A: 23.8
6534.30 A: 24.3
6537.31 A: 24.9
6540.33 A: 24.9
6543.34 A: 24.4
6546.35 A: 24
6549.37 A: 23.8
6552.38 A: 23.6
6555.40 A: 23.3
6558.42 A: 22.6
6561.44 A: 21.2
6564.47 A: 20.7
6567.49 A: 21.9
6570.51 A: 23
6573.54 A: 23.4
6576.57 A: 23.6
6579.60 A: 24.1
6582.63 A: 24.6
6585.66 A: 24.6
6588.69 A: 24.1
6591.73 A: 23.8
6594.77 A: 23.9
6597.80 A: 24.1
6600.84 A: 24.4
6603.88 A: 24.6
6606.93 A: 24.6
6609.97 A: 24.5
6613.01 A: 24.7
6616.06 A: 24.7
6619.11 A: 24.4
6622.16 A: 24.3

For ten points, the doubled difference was 42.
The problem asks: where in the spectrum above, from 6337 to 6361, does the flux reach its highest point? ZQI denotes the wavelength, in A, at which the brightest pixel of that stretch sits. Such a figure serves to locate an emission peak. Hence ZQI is 6356.23 A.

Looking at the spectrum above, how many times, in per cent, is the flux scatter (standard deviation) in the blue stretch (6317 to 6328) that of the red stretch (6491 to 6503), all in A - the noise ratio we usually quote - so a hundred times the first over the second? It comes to 120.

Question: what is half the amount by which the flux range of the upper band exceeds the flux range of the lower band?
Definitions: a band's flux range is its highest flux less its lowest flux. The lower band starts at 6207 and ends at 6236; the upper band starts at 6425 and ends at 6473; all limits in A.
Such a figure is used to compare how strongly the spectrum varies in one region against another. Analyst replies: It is -0.15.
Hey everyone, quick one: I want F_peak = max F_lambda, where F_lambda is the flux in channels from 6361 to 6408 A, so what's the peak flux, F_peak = 26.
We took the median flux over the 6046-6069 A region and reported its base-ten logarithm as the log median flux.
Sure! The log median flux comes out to 1.42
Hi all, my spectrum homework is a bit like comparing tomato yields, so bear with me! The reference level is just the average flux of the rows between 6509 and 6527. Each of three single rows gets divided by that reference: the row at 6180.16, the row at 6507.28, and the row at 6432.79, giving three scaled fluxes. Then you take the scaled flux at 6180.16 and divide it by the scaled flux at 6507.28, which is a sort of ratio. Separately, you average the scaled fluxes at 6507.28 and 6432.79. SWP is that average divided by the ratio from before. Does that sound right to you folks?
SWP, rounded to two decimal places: 0.97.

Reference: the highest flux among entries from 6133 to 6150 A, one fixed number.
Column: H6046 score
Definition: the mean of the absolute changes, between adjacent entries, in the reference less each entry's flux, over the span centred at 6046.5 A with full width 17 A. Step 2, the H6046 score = 0.14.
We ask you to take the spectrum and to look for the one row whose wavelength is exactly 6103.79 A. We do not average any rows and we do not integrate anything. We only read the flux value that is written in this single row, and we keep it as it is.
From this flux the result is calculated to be 26.1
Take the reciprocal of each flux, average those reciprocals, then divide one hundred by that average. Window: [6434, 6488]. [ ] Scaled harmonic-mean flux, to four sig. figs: 2460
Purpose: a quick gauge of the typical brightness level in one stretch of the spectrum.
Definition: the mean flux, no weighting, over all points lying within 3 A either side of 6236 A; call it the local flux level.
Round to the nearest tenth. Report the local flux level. 24.4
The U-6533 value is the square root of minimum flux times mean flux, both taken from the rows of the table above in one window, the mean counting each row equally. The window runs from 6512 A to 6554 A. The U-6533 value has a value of 23.9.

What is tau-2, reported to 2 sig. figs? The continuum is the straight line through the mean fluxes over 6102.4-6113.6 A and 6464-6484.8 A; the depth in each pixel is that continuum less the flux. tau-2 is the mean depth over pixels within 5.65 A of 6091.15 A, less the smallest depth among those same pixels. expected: 0.24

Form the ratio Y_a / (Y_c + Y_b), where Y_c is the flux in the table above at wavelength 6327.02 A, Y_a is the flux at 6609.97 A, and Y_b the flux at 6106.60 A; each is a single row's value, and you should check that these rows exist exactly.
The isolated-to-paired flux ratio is 0.477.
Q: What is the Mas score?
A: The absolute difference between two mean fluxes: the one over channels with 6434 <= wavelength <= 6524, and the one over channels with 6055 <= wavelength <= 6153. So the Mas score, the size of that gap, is 1.1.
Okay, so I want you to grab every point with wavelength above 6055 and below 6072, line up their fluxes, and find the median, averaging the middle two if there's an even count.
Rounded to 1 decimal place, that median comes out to 26.4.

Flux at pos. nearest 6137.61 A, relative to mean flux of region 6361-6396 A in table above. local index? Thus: 0.97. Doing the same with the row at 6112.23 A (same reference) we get 1.05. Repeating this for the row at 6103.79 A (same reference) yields 1.03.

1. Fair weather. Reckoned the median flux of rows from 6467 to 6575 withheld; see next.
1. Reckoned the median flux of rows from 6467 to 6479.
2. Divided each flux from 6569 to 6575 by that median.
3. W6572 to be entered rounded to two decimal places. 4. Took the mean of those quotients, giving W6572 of 0.96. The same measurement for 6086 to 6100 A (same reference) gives 1.06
